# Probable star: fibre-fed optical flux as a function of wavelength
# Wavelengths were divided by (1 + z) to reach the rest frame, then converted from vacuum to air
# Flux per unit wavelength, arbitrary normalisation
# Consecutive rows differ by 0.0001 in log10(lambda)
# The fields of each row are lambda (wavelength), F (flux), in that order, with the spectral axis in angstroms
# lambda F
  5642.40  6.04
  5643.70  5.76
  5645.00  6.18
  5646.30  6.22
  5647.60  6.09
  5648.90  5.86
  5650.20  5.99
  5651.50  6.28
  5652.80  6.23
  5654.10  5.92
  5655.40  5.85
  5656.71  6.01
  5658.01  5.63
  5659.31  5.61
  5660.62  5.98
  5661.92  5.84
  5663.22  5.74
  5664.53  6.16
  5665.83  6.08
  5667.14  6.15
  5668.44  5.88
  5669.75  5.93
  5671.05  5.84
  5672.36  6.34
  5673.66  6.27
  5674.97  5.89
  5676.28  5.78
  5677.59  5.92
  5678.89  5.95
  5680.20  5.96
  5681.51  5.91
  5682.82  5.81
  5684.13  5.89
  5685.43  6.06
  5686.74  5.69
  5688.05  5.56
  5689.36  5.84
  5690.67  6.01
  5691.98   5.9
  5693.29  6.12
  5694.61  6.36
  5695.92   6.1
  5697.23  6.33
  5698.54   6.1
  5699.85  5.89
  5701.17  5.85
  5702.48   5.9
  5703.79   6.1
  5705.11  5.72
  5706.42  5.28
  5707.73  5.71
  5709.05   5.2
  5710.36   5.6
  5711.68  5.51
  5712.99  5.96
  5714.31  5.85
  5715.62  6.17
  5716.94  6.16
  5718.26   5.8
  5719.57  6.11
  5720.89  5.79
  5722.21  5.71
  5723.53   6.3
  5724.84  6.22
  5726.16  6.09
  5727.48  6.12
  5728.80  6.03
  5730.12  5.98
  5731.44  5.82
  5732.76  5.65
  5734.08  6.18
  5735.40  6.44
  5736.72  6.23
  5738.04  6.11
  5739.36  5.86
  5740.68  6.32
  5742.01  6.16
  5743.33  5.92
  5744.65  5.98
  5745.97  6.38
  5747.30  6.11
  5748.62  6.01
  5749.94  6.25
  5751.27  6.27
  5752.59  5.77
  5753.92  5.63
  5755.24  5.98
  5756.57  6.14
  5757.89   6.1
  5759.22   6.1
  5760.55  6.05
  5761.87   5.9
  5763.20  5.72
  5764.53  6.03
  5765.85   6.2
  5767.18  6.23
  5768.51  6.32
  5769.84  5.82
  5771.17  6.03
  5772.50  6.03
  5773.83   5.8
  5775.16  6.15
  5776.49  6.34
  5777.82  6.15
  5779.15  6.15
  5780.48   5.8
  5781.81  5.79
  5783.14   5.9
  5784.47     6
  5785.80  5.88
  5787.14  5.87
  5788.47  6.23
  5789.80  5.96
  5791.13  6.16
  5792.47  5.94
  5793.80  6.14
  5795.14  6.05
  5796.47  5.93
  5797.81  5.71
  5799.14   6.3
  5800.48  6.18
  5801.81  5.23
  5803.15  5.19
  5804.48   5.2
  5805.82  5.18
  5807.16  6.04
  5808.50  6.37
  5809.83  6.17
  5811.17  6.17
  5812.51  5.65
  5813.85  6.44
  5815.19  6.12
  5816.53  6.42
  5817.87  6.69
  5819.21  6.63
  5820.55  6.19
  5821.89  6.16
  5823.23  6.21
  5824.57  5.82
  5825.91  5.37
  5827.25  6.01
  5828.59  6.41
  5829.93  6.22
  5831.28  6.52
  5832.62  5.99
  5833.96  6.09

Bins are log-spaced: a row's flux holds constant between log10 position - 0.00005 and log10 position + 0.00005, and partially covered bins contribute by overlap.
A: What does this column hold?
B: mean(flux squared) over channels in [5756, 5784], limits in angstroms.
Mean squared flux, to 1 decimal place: 36.5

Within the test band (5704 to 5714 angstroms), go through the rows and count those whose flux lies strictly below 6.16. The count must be 7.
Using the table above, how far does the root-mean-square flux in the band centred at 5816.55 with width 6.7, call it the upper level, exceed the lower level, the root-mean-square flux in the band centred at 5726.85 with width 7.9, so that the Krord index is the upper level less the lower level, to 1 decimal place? 0.3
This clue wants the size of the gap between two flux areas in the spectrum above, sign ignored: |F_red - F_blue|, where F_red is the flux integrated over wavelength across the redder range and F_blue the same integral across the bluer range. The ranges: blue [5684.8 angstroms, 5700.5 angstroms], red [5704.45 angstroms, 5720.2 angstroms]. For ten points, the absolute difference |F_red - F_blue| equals 3.5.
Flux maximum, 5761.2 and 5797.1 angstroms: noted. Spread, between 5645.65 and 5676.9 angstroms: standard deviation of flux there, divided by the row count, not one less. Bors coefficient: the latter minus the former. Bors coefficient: -6.14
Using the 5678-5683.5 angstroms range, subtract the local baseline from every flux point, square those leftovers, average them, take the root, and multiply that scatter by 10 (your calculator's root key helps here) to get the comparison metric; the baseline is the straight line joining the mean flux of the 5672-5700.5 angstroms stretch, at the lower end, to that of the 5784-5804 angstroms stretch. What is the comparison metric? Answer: 1.0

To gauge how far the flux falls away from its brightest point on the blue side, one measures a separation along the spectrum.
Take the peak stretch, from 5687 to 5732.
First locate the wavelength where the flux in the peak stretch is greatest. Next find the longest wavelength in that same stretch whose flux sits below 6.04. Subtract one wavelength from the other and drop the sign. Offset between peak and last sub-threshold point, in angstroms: 36.8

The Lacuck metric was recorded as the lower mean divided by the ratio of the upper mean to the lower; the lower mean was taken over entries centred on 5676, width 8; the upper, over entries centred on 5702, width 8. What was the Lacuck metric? 6.12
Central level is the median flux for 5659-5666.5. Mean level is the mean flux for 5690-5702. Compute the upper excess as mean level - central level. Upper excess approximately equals 0.16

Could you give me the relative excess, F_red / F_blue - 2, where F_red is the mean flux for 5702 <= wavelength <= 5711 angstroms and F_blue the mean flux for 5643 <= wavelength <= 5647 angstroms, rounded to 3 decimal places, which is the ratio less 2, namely -1.068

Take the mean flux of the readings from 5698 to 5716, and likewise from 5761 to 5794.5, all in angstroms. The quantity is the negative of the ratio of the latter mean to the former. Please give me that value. -1.04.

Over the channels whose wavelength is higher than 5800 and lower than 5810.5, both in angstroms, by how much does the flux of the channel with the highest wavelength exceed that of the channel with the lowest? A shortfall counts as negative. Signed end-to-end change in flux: -0.01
